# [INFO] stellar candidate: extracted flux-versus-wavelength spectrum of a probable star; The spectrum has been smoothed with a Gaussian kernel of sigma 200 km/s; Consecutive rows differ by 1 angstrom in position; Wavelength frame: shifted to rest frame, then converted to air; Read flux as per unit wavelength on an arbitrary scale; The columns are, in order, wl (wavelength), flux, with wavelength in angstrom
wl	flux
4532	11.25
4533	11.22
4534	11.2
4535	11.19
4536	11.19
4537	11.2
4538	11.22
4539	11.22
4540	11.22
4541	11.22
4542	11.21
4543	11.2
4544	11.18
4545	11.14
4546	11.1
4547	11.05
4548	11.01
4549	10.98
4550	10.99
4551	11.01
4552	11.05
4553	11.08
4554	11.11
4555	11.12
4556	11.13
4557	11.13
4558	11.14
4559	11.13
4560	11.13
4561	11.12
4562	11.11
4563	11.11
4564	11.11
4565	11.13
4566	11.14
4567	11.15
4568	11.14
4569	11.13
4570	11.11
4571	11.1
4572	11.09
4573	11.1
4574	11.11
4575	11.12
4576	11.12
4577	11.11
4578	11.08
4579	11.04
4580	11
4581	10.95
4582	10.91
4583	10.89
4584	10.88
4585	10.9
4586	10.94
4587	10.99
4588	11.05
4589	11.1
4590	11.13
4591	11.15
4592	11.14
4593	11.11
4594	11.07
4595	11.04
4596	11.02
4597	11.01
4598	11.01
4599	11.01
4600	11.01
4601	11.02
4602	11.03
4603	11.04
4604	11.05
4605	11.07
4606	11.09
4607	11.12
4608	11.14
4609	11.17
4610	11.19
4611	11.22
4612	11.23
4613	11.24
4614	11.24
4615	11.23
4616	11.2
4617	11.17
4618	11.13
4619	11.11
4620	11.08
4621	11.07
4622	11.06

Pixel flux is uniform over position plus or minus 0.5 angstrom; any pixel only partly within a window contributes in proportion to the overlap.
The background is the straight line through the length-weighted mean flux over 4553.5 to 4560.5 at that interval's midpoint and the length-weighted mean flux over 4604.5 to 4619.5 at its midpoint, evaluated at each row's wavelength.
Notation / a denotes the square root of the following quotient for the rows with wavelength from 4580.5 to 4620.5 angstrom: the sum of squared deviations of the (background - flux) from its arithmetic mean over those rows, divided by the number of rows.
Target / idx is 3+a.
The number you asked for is 3.093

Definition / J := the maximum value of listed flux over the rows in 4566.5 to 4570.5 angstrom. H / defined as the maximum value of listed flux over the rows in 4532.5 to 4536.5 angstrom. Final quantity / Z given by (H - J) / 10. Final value 0.0070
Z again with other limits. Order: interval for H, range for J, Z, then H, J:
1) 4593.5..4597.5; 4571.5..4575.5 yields -0.0050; 11.07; 11.12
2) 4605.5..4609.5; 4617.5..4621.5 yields 0.0040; 11.17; 11.13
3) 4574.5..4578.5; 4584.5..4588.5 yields 0.0070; 11.12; 11.05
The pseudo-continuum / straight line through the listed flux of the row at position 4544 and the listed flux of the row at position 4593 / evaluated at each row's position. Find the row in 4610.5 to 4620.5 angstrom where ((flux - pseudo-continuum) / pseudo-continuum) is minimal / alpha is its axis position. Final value 4620 angstrom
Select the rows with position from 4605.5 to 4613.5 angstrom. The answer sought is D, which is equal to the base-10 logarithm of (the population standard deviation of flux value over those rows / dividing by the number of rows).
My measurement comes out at -1.3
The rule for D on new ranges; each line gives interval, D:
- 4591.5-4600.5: -1.3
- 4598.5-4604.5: -1.8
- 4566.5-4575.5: -1.7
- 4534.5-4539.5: -1.9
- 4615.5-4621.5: -1.3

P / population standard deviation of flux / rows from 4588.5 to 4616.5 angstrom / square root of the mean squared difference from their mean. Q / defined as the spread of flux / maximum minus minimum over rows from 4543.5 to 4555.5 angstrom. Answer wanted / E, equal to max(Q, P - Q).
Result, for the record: 0.20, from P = 0.079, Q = 0.20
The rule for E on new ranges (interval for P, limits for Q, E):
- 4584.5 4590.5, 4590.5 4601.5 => 0.14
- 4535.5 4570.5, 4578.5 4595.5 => 0.27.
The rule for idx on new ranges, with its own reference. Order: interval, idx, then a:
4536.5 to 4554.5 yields 3.091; 0.09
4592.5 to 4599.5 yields 3.037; 0.04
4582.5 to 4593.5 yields 3.101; 0.10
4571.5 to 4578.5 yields 3.014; 0.01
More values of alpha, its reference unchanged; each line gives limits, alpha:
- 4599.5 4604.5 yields 4600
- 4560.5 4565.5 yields 4562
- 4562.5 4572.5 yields 4572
